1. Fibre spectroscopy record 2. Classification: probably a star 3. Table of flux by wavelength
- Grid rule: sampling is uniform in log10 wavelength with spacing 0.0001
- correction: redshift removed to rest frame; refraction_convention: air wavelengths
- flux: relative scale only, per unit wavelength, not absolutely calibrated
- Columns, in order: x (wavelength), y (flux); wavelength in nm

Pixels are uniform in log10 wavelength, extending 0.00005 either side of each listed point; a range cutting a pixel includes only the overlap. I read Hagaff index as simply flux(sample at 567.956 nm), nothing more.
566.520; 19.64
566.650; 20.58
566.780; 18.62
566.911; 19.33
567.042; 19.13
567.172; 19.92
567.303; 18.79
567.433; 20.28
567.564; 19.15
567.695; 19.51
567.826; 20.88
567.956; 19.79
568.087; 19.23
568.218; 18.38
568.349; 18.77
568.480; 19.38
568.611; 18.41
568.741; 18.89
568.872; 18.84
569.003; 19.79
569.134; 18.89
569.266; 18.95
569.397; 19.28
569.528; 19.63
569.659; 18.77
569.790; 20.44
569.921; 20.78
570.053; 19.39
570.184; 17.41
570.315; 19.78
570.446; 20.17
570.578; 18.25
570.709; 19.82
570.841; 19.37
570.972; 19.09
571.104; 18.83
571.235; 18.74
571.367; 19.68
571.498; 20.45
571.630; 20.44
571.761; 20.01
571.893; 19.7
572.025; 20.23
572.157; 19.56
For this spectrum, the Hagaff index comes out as 19.79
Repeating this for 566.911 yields 19.33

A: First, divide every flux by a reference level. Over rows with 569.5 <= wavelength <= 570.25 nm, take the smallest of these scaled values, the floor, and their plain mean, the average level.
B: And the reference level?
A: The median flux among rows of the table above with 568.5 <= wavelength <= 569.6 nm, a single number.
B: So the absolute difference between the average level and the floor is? 0.11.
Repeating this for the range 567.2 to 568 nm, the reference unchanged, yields 0.05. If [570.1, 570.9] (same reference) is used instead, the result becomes 0.09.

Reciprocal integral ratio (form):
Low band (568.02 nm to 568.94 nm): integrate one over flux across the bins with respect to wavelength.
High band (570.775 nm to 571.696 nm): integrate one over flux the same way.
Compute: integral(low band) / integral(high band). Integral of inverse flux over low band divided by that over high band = 1.03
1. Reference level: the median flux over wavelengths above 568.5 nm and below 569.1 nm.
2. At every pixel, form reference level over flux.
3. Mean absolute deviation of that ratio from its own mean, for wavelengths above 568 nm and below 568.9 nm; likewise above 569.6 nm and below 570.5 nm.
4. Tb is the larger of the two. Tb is 0.044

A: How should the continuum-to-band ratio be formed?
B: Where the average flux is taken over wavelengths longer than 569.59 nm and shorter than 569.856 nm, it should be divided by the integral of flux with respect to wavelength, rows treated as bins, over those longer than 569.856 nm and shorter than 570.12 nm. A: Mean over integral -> 3.72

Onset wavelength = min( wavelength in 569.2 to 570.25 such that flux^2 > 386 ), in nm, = 569.790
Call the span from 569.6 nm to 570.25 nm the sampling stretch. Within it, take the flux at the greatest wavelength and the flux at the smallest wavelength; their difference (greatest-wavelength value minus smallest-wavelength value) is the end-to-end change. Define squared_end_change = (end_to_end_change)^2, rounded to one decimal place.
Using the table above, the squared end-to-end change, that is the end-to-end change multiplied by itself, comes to 1.8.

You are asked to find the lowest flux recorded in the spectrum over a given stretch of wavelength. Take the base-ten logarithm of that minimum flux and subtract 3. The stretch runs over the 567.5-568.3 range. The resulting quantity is -1.736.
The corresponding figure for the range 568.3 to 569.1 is -1.735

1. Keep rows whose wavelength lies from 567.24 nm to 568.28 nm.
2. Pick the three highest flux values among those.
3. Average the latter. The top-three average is 20.3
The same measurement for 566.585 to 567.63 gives 20.3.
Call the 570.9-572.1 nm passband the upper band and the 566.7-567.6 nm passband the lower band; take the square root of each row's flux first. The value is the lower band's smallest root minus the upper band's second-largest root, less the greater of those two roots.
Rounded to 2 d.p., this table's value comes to -4.73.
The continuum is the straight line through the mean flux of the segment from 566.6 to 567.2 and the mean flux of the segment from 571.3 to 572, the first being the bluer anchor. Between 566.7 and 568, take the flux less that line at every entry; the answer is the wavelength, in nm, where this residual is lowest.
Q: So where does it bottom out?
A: 566.780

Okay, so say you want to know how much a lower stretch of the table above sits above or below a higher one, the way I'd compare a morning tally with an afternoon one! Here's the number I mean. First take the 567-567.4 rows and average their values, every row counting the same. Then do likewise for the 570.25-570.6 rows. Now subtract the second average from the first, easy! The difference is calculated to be -0.12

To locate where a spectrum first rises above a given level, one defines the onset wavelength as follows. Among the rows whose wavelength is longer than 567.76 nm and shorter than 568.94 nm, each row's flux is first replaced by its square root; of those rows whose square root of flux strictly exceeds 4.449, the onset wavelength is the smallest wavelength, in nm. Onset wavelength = 567.826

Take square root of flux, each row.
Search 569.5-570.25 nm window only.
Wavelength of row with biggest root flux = 569.921 nm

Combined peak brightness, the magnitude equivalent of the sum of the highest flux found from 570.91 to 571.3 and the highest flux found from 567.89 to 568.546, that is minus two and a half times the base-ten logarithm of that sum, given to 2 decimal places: -3.97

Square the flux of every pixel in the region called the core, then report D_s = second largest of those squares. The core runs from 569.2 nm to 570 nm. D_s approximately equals 418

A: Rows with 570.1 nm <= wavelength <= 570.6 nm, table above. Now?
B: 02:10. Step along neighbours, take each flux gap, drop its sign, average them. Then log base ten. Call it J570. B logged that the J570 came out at 0.19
